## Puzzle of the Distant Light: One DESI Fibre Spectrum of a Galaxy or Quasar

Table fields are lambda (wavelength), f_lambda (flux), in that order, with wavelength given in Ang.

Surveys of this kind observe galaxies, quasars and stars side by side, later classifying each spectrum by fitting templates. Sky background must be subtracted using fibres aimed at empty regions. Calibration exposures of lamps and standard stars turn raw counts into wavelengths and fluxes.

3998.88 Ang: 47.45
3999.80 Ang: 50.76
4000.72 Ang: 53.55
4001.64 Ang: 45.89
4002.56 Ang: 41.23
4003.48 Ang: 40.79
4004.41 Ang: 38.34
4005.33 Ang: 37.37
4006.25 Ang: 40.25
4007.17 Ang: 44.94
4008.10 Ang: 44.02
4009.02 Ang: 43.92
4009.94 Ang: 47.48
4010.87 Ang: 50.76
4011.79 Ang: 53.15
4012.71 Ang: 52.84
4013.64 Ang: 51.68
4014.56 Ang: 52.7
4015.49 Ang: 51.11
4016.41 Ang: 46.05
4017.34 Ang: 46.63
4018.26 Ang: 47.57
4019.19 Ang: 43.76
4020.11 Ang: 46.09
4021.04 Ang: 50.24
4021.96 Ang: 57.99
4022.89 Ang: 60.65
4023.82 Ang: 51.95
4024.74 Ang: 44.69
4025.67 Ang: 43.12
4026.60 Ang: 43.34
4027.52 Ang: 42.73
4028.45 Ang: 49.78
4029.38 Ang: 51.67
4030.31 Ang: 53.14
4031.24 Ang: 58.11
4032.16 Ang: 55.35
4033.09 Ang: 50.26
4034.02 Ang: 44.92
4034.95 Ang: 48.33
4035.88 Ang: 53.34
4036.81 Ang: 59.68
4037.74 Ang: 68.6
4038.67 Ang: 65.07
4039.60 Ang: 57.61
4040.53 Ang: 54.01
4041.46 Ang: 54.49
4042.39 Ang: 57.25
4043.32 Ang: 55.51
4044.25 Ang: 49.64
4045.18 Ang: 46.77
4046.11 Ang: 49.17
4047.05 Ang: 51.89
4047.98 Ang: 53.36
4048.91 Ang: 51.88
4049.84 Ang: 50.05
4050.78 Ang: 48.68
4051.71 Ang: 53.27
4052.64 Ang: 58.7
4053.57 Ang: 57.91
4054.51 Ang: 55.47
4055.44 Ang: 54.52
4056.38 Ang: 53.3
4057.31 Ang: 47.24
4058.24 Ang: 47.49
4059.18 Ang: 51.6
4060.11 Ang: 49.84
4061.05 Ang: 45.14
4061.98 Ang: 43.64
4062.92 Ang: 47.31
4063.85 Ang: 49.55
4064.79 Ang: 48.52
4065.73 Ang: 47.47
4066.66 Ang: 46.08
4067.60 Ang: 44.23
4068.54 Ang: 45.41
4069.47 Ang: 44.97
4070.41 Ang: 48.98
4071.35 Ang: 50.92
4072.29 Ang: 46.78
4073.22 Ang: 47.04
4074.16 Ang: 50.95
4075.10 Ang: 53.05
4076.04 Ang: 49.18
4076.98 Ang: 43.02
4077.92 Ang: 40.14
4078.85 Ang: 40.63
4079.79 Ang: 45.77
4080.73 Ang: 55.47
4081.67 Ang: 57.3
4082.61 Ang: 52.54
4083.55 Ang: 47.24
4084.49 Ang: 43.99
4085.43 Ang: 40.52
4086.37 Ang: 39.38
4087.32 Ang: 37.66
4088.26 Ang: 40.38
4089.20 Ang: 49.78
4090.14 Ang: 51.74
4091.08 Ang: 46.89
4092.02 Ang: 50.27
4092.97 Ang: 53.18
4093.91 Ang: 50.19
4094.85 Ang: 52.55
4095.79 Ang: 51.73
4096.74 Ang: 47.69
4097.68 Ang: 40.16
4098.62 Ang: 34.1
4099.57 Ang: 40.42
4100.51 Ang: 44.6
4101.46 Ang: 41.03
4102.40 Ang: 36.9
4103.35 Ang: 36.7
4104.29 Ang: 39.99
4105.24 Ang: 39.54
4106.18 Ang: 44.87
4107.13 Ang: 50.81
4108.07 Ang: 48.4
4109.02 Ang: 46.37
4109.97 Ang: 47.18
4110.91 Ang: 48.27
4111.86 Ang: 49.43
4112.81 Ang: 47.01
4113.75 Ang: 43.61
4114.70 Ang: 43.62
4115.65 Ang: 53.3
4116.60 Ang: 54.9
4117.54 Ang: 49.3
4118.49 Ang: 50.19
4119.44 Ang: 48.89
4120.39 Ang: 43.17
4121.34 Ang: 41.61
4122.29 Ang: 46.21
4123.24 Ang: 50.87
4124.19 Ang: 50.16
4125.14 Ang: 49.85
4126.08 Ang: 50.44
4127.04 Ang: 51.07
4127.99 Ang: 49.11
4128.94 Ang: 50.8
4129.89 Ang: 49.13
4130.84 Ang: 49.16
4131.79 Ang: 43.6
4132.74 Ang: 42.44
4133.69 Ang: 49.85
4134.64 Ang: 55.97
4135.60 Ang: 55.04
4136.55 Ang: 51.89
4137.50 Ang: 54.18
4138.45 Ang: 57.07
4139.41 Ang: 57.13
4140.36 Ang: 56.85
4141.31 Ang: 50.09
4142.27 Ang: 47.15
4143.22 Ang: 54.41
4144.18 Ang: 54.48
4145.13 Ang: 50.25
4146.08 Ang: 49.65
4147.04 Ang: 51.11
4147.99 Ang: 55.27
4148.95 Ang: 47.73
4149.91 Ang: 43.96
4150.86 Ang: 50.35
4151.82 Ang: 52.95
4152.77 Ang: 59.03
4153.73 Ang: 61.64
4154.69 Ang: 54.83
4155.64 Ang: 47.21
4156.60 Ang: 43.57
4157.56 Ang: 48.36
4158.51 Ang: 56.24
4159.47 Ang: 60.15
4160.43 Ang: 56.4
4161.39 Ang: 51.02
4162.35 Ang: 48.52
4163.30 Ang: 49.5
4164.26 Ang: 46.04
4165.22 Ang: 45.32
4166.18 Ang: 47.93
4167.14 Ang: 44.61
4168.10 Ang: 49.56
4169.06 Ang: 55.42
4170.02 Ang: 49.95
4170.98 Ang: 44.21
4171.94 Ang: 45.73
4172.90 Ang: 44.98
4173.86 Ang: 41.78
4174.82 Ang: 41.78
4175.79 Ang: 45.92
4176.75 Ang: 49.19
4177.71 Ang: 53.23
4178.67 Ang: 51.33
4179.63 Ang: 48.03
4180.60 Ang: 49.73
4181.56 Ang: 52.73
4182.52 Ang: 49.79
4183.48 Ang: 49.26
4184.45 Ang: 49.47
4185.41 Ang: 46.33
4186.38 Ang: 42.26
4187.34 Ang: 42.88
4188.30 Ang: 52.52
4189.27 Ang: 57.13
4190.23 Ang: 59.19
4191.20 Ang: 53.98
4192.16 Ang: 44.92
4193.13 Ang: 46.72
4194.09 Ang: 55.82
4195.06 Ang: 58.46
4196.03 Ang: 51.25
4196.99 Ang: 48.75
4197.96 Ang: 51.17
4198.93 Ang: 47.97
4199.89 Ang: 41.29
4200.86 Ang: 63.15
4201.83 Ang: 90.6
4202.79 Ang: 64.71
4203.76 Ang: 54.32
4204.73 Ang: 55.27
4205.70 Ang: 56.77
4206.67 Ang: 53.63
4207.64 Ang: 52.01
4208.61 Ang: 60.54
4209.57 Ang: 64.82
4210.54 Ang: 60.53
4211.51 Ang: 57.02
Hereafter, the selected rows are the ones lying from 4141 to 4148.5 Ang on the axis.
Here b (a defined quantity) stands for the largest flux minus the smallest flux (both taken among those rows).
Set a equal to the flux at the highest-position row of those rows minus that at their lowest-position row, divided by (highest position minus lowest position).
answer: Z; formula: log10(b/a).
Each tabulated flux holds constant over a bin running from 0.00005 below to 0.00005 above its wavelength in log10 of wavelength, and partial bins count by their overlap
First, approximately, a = 0.8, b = 8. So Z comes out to 1.02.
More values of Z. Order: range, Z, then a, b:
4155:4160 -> 0.69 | 3.4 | 17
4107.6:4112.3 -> 1.05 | 0.3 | 3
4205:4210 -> 0.79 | 2.1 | 13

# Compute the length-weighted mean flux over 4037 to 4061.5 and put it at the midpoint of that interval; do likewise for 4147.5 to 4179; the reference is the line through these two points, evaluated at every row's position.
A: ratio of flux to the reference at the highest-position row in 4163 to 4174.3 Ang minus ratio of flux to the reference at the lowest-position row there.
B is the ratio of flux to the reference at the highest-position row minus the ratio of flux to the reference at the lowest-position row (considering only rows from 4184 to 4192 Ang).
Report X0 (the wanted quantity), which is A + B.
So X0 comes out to -0.05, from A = -0.1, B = 0.10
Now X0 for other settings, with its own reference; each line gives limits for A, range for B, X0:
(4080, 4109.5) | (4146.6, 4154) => 0.06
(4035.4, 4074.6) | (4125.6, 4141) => 0.11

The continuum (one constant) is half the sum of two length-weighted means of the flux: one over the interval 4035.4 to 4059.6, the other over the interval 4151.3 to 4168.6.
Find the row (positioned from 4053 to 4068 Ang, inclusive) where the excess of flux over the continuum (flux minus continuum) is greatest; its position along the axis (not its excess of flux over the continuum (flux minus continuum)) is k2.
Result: 4053.57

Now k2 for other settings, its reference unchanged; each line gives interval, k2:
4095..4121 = 4116.60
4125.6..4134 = 4127.04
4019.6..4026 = 4022.89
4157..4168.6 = 4159.47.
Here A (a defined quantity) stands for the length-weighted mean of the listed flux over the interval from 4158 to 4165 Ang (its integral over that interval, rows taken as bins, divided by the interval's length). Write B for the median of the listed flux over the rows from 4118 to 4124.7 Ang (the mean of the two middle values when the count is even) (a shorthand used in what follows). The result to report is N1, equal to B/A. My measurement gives 0.93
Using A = 52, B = 48.9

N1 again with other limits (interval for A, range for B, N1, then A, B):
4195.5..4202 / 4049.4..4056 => 1.00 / 55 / 54.5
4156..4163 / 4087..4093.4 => 0.96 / 52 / 49.8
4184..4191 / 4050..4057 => 1.09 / 50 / 54.5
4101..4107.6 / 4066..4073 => 1.11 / 41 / 46.1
